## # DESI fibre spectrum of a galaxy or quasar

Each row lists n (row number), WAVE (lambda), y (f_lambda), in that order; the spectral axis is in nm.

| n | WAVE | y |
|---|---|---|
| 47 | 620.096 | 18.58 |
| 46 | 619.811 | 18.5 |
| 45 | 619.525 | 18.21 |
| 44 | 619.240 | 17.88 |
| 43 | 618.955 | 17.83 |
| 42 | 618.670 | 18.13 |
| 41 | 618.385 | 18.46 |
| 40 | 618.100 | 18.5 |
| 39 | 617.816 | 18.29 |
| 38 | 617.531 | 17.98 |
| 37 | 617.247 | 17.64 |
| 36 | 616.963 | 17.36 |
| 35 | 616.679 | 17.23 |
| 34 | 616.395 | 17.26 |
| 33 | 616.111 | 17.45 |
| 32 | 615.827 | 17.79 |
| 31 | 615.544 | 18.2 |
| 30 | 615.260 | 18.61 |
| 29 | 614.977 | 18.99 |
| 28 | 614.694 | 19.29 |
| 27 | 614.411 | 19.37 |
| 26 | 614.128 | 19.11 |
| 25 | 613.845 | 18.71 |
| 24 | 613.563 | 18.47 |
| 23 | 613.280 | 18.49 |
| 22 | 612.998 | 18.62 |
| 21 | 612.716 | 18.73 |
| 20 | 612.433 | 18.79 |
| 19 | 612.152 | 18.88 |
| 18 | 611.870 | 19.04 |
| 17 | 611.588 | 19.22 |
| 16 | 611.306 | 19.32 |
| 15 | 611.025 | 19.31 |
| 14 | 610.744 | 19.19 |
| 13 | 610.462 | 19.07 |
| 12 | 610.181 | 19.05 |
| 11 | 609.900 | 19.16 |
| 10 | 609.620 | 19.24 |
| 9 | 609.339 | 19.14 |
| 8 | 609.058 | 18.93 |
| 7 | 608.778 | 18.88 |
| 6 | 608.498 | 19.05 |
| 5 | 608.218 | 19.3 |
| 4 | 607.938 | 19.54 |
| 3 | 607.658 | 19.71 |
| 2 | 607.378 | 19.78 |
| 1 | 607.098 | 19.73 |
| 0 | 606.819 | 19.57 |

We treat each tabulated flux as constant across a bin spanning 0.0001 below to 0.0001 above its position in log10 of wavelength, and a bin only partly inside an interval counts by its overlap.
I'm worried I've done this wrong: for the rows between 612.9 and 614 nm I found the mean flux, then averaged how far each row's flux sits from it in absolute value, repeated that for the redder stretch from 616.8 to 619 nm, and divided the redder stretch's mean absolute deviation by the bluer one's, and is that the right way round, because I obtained 3.5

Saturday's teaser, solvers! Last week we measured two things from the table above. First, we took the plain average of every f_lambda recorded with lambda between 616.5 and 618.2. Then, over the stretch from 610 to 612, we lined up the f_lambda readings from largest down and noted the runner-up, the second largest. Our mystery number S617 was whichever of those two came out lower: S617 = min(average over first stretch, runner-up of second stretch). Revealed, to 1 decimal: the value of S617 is 17.8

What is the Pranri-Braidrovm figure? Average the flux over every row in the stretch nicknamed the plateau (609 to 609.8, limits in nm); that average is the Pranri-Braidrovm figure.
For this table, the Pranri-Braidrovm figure 19.1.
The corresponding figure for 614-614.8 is 19.3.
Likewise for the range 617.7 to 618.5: 18.4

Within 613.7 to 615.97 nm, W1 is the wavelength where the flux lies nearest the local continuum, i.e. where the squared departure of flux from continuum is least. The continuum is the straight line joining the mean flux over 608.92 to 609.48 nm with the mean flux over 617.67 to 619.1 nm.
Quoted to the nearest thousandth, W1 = 613.845 nm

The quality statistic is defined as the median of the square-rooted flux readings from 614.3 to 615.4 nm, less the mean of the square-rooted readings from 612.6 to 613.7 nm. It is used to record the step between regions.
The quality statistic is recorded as 0.06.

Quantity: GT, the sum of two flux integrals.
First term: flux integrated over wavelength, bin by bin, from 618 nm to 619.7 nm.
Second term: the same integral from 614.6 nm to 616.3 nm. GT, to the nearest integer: 62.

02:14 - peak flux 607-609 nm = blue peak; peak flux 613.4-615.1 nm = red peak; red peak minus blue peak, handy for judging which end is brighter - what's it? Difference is -0.4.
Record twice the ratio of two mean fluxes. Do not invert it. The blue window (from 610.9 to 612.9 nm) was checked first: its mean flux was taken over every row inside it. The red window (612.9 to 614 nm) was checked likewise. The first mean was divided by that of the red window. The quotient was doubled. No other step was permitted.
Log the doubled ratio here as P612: 2.05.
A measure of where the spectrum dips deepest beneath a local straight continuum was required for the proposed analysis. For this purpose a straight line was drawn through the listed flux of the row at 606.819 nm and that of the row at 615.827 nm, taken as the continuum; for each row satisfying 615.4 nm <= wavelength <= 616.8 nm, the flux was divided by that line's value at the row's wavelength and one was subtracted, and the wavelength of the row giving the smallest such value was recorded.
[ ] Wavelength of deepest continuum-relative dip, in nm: 616.395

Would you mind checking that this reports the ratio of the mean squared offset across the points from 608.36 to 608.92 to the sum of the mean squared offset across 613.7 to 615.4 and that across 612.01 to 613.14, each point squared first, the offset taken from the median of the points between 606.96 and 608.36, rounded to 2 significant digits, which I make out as 0.38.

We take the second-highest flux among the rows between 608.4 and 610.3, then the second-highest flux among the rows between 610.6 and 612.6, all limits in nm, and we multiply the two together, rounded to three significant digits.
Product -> 370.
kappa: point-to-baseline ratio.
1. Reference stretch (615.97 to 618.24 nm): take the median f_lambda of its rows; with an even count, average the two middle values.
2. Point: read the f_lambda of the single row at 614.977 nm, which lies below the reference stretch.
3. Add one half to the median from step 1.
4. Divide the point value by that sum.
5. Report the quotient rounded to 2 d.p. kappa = 1.05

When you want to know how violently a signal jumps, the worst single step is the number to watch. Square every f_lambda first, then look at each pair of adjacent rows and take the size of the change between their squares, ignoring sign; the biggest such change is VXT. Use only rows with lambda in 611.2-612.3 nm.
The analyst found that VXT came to 7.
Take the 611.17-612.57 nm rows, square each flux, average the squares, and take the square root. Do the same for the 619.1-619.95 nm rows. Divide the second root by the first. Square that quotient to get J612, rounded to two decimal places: 0.91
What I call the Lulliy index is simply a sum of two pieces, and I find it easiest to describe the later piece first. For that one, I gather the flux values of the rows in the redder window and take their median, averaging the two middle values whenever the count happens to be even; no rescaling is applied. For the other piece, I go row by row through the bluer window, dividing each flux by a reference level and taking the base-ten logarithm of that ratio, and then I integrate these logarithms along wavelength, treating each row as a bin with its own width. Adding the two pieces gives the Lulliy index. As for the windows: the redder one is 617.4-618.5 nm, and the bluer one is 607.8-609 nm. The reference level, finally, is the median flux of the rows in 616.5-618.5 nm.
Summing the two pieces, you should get 18.4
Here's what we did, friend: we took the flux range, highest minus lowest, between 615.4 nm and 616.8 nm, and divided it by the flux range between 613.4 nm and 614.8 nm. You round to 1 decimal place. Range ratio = 1.1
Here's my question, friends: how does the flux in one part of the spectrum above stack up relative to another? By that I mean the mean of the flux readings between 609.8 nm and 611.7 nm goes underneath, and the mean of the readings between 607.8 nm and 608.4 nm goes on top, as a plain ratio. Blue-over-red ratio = 1.01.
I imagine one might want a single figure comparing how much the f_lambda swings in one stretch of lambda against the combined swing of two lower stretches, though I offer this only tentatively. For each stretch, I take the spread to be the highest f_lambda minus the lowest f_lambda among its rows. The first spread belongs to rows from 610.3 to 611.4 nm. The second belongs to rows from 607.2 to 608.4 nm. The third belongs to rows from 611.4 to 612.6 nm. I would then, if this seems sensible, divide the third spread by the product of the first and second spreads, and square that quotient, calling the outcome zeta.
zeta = 13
